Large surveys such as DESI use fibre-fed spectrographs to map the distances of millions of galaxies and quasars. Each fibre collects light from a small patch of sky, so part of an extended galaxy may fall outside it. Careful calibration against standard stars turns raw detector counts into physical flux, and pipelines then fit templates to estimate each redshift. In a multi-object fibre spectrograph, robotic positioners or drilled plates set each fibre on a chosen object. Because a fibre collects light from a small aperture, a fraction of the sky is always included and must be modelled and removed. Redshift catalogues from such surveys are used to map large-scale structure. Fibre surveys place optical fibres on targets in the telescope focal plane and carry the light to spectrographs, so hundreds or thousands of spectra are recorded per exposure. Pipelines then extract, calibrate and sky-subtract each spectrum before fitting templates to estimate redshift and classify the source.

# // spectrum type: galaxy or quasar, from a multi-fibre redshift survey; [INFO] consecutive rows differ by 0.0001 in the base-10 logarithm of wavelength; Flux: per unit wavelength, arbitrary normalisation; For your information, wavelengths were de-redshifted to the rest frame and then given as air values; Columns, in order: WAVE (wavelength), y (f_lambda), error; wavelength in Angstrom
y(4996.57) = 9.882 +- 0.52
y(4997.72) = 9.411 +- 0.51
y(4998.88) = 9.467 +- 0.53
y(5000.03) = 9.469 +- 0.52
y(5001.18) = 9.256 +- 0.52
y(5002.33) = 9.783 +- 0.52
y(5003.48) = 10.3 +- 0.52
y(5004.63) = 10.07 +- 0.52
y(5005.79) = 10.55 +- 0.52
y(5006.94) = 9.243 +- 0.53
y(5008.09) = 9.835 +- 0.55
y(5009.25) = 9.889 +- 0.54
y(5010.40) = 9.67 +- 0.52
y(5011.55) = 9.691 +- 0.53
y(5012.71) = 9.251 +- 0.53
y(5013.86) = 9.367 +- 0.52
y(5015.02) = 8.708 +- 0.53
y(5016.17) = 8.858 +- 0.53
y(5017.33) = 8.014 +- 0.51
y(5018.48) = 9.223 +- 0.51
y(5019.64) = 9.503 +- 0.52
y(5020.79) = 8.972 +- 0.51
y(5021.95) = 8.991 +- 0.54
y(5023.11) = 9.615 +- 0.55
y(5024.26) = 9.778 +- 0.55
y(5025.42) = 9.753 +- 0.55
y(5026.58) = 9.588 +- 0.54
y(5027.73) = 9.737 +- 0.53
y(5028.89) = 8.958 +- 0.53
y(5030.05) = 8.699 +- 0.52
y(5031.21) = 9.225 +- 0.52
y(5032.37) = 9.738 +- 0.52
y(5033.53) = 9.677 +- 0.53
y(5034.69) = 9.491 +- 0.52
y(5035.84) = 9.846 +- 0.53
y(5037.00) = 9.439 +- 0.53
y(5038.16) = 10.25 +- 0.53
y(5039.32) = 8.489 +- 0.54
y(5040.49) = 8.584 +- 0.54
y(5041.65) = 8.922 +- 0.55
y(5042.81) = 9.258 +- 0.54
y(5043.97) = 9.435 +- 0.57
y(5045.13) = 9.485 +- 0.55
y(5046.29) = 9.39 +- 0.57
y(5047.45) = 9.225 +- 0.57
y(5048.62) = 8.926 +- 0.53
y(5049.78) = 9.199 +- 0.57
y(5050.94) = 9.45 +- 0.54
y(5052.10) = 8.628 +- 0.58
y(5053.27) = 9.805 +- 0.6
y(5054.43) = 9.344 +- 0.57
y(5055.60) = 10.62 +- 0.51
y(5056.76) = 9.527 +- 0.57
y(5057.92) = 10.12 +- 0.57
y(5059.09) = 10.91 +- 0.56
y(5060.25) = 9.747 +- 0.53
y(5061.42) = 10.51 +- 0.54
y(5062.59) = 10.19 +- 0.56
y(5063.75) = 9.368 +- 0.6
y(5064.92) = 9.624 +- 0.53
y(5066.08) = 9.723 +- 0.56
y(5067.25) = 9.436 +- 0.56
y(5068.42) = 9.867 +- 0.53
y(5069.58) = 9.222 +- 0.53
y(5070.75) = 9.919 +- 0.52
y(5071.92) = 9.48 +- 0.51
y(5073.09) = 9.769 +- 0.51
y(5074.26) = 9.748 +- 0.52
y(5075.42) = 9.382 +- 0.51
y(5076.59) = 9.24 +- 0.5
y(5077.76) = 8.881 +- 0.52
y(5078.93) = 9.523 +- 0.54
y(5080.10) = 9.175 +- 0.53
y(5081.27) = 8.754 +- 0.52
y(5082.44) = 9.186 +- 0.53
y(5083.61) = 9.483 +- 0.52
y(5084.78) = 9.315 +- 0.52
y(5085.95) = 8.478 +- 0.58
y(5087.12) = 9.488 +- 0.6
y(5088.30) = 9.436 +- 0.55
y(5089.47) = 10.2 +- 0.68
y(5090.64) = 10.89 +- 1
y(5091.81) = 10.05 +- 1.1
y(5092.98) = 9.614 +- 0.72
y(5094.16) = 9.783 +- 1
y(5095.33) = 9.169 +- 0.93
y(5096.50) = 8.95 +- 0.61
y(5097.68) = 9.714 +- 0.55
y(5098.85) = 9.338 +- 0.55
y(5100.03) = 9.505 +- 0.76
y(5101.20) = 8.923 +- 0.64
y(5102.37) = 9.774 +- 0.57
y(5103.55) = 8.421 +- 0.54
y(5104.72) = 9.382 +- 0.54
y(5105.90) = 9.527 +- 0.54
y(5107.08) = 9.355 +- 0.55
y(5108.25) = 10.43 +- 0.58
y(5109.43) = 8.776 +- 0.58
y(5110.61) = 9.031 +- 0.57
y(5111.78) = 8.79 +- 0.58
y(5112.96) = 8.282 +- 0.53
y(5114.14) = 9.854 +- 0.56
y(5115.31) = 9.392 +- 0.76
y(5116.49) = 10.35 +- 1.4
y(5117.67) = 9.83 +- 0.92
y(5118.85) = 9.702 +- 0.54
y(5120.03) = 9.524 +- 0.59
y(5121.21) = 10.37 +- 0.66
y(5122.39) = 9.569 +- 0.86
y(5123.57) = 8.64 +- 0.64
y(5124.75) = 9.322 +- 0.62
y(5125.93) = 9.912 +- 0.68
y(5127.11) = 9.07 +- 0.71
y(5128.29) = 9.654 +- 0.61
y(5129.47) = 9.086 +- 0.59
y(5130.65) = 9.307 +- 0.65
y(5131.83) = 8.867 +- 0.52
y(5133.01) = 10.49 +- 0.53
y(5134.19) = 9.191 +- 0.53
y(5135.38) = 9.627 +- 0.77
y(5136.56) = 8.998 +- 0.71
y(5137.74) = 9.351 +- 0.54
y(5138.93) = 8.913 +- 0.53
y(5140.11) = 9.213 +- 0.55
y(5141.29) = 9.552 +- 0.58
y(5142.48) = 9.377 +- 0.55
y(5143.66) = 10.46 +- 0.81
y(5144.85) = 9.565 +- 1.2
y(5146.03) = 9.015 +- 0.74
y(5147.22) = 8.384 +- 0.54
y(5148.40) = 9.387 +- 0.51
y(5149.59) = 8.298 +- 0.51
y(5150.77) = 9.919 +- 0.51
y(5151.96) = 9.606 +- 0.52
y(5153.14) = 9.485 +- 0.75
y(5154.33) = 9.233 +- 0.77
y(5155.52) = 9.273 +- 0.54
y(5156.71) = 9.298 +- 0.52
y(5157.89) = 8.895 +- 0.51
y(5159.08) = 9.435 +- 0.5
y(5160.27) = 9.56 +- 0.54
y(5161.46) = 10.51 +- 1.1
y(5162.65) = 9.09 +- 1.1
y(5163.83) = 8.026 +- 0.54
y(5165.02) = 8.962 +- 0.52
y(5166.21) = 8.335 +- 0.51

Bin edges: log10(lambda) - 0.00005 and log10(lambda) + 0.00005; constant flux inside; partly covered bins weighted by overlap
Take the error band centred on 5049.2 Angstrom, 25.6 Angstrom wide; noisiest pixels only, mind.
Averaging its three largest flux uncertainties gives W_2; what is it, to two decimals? 0.58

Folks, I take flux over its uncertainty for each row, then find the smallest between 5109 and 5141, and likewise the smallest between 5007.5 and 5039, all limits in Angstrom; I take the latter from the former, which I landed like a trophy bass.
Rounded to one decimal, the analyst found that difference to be -8.3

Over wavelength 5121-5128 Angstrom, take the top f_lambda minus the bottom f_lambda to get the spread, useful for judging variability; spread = 1.73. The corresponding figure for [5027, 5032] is 1.04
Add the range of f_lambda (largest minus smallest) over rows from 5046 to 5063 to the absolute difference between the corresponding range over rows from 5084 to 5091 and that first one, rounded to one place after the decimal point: 2.4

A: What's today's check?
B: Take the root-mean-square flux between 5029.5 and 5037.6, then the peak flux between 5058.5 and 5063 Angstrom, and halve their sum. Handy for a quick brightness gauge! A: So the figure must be 10.2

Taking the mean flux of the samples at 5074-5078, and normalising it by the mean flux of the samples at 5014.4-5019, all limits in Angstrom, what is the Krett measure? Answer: 1.07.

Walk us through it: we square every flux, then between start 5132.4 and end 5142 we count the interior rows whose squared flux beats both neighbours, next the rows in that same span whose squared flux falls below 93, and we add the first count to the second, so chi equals 9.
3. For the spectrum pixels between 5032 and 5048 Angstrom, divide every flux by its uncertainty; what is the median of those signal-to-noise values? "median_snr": 17.2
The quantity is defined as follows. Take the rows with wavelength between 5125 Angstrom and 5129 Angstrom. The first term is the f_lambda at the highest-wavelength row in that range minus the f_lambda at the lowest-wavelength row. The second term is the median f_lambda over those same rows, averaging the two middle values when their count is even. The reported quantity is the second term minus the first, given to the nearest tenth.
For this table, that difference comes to 9.9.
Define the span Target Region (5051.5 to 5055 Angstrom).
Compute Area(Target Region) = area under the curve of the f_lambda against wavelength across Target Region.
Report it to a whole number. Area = 32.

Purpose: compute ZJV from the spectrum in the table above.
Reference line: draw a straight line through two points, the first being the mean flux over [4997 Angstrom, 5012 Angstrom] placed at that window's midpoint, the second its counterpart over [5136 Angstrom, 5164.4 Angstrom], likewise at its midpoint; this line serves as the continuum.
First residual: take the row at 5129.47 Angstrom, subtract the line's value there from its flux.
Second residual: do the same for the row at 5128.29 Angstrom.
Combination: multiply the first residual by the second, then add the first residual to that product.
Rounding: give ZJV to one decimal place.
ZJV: -0.3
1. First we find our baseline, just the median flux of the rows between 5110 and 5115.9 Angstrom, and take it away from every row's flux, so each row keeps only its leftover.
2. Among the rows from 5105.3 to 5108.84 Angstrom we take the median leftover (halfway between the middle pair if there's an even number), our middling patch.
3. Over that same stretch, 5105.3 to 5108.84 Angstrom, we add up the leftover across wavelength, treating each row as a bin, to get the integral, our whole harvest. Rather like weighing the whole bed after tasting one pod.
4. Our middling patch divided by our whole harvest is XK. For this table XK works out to 0.19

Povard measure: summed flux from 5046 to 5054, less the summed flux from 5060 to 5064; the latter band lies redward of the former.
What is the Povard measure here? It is 25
